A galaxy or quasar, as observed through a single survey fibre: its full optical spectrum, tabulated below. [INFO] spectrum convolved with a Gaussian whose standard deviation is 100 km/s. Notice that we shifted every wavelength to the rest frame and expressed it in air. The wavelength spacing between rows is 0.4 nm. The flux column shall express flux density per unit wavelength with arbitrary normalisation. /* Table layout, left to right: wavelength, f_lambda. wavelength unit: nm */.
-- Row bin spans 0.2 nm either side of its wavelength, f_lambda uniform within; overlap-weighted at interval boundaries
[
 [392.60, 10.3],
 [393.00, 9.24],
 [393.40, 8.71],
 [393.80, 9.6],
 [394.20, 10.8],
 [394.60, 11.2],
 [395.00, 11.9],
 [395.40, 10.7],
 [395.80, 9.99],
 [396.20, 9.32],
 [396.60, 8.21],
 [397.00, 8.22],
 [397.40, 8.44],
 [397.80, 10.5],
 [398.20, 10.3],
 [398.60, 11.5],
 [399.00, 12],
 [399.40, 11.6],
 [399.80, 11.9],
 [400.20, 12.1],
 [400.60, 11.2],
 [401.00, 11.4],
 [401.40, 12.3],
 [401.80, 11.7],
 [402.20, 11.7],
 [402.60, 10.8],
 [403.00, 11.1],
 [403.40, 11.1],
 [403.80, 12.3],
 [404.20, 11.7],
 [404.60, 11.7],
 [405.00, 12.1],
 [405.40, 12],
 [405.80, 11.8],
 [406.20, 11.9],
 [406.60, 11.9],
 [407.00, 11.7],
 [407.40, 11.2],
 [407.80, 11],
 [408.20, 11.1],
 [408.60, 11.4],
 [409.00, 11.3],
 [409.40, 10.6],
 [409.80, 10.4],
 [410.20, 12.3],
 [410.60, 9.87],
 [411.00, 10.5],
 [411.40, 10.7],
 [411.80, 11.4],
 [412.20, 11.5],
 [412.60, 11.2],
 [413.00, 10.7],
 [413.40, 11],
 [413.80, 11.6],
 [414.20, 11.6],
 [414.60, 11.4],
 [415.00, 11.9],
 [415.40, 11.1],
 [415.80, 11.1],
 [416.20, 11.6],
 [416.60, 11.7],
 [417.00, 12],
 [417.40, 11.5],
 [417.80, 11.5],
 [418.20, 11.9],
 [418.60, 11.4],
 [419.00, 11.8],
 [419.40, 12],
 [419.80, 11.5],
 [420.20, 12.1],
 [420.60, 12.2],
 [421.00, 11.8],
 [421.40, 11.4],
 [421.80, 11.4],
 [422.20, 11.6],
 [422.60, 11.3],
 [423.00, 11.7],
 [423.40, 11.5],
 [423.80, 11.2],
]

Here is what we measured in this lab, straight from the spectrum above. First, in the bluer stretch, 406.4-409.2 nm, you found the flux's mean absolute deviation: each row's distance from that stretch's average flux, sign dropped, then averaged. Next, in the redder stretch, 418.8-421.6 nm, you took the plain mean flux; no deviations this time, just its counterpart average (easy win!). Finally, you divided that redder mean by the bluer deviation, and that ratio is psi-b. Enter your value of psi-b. 47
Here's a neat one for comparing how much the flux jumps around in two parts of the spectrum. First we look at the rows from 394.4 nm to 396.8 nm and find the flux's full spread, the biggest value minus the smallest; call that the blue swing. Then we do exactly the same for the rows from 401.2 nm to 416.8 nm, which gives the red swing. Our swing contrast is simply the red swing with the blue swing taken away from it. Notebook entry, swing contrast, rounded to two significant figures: -1.3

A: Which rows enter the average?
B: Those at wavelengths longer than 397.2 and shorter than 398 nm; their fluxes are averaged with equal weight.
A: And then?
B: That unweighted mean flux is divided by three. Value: 3.16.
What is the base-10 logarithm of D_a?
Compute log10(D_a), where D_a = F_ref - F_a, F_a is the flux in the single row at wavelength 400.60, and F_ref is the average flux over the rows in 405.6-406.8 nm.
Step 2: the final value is -0.18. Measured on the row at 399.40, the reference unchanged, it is -0.57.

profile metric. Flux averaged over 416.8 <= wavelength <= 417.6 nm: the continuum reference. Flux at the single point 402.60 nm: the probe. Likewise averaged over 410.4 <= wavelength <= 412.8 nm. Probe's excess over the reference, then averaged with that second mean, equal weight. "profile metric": 5.0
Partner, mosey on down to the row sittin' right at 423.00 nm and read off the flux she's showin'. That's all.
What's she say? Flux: 11.7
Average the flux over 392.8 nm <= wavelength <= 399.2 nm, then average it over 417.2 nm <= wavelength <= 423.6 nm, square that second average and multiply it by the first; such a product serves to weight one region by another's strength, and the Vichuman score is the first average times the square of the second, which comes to 1365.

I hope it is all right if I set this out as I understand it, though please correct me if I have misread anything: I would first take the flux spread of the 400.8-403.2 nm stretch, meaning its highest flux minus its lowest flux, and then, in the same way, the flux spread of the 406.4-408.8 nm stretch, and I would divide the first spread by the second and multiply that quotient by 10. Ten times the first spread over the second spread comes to 17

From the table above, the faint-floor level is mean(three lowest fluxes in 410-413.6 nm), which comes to 10.4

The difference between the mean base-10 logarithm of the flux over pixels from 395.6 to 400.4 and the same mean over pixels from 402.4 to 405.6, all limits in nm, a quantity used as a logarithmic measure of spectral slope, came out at -0.05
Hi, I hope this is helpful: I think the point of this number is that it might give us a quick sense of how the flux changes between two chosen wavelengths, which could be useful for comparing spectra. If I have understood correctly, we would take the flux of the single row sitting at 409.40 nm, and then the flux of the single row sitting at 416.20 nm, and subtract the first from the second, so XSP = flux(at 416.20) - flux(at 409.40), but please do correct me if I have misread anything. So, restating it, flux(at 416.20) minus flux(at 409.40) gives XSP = 1.0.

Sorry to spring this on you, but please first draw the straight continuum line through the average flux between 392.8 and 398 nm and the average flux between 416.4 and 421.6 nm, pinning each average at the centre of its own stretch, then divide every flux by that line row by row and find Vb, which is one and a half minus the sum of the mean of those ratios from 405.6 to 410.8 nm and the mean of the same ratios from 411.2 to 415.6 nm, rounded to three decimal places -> -0.540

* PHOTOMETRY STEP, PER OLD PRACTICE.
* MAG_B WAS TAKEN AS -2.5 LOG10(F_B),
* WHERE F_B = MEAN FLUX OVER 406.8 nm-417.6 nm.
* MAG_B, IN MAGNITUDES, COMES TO -2.63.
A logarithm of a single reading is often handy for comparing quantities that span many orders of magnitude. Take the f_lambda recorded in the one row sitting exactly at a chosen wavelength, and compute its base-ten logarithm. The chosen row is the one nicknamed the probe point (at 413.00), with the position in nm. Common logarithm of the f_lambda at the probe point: 1.03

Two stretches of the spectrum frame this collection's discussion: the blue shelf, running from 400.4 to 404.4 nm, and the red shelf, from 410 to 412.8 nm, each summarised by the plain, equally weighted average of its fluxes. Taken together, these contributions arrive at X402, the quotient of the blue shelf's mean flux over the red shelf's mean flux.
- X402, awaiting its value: 1.04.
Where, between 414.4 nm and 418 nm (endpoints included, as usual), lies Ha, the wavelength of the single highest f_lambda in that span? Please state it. 417.00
